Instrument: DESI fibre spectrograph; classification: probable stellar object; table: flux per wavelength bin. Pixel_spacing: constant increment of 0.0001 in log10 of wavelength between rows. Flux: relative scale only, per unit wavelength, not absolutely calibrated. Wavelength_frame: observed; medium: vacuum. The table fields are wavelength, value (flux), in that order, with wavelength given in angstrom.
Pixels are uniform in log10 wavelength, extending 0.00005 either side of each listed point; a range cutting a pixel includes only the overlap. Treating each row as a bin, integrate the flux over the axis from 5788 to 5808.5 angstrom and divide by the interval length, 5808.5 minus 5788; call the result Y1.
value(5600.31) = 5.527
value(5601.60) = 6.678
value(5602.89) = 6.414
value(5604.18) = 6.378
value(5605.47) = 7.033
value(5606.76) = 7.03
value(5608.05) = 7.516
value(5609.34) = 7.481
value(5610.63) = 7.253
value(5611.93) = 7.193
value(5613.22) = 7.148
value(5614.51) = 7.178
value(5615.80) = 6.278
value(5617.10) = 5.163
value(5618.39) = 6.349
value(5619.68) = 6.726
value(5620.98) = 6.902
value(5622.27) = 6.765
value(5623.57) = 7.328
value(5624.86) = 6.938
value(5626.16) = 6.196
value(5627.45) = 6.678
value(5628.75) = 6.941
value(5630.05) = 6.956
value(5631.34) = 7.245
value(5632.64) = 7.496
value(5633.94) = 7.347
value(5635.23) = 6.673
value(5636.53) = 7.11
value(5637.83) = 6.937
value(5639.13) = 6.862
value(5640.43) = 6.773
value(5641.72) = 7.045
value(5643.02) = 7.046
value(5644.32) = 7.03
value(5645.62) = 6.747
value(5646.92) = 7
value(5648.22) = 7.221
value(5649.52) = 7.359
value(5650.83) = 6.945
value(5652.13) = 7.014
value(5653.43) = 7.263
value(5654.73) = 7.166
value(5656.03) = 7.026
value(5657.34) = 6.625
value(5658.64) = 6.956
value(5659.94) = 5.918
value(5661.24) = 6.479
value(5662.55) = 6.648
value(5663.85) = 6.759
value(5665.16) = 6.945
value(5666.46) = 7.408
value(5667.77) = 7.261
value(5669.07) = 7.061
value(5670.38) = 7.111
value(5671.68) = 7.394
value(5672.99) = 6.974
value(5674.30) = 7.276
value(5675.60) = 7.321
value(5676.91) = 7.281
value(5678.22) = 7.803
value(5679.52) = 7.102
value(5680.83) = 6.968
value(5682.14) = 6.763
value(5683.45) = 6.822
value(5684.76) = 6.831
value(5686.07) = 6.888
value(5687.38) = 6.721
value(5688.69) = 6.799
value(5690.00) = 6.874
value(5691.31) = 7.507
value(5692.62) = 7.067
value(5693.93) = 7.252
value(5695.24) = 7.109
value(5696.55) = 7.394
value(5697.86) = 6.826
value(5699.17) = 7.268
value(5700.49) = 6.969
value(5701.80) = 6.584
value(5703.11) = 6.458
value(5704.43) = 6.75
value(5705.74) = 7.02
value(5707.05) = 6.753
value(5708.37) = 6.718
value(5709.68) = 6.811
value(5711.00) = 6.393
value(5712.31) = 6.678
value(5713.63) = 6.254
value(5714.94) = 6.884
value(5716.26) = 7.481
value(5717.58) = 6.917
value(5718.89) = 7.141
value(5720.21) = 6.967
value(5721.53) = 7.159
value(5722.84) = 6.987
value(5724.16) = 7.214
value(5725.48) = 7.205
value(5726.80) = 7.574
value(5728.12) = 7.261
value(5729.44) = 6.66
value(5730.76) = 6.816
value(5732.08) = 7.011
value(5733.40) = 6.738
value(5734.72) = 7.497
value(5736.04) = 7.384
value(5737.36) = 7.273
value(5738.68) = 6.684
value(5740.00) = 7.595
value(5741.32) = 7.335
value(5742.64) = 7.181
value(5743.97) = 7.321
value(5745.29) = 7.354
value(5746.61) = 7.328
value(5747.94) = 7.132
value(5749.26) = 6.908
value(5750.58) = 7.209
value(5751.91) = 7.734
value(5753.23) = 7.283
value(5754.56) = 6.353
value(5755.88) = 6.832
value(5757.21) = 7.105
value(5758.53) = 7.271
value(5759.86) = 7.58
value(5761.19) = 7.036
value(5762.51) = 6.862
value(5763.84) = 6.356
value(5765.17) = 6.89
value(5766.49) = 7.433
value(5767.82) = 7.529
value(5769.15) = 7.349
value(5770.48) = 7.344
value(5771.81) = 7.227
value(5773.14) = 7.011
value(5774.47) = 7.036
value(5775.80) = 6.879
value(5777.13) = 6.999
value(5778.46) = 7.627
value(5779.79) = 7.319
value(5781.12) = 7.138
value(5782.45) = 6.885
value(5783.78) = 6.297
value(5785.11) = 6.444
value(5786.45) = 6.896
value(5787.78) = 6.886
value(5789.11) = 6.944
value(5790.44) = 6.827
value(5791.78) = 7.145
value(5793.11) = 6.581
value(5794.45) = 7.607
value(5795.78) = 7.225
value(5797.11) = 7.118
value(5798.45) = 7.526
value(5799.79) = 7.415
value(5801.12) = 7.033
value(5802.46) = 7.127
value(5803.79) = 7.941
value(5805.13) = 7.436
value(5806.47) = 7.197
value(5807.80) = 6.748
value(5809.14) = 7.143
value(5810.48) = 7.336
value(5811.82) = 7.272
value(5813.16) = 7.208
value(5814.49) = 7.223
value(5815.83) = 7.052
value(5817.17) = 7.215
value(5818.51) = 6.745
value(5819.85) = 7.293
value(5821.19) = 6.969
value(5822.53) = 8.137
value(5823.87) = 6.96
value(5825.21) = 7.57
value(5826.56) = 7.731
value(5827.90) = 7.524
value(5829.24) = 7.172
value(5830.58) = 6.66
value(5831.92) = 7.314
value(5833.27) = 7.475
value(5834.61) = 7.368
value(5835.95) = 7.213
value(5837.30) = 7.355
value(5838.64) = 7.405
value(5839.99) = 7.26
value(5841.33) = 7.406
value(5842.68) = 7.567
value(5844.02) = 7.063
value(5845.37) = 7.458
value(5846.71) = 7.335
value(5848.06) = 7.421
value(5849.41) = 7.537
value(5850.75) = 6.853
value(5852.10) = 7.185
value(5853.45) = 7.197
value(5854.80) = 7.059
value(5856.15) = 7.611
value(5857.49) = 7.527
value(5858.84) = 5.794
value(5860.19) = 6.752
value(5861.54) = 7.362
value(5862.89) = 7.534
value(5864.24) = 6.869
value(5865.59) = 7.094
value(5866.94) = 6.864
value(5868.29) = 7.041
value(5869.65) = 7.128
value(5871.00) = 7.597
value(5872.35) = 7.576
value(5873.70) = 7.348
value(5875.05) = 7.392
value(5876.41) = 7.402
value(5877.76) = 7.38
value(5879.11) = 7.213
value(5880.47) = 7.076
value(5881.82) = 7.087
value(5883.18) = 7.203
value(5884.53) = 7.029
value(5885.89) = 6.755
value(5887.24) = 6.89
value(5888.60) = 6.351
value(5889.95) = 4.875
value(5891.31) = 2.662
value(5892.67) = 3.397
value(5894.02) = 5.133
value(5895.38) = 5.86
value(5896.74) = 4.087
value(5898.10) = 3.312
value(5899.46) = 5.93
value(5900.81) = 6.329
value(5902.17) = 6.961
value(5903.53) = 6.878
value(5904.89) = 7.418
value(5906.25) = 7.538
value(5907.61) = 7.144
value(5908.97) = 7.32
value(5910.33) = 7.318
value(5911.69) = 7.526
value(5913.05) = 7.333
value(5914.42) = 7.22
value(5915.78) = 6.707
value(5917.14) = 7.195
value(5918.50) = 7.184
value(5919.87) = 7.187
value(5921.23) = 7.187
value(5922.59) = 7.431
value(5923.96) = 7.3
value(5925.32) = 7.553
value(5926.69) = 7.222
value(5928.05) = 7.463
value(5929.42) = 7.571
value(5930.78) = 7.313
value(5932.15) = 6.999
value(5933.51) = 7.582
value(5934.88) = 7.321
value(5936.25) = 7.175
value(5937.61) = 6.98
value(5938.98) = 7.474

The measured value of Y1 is 7.19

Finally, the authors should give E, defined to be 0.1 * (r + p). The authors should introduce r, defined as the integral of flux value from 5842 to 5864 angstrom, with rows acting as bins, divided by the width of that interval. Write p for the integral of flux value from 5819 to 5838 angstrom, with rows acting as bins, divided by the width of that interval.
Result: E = 1.45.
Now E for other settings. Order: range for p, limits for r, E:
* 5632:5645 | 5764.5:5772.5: 1.43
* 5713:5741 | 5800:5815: 1.43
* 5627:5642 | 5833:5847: 1.44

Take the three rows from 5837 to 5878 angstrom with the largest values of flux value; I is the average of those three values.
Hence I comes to 7.59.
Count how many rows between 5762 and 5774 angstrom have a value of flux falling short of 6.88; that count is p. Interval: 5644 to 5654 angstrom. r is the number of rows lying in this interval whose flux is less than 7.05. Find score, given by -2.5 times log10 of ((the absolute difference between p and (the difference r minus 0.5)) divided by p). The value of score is -0.2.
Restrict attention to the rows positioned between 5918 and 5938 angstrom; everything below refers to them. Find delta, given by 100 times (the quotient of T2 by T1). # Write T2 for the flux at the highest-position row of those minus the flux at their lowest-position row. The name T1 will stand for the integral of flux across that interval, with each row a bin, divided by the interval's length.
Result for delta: -3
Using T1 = 7.30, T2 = -0.20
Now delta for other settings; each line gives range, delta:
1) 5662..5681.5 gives 4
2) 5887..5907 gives 12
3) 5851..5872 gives 6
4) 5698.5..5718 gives -5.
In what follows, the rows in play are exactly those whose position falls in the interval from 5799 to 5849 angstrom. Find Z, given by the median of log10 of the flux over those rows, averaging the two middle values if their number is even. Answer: 0.863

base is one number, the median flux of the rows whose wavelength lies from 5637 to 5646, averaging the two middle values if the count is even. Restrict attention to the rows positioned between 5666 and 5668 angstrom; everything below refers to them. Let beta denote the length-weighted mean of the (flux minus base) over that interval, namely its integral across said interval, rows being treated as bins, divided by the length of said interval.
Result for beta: 0.40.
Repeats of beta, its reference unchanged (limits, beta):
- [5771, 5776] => 0.12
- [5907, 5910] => 0.31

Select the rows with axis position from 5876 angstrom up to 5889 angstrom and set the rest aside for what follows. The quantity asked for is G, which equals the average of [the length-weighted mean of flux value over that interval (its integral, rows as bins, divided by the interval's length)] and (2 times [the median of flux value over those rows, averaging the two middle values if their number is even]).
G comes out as 10.6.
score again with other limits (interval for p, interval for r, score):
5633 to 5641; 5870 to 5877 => -0.2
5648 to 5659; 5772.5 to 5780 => -1.0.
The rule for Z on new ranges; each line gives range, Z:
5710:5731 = 0.844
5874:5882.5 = 0.863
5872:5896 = 0.848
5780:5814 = 0.854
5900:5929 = 0.859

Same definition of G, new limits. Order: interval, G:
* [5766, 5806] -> 10.7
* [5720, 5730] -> 10.8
